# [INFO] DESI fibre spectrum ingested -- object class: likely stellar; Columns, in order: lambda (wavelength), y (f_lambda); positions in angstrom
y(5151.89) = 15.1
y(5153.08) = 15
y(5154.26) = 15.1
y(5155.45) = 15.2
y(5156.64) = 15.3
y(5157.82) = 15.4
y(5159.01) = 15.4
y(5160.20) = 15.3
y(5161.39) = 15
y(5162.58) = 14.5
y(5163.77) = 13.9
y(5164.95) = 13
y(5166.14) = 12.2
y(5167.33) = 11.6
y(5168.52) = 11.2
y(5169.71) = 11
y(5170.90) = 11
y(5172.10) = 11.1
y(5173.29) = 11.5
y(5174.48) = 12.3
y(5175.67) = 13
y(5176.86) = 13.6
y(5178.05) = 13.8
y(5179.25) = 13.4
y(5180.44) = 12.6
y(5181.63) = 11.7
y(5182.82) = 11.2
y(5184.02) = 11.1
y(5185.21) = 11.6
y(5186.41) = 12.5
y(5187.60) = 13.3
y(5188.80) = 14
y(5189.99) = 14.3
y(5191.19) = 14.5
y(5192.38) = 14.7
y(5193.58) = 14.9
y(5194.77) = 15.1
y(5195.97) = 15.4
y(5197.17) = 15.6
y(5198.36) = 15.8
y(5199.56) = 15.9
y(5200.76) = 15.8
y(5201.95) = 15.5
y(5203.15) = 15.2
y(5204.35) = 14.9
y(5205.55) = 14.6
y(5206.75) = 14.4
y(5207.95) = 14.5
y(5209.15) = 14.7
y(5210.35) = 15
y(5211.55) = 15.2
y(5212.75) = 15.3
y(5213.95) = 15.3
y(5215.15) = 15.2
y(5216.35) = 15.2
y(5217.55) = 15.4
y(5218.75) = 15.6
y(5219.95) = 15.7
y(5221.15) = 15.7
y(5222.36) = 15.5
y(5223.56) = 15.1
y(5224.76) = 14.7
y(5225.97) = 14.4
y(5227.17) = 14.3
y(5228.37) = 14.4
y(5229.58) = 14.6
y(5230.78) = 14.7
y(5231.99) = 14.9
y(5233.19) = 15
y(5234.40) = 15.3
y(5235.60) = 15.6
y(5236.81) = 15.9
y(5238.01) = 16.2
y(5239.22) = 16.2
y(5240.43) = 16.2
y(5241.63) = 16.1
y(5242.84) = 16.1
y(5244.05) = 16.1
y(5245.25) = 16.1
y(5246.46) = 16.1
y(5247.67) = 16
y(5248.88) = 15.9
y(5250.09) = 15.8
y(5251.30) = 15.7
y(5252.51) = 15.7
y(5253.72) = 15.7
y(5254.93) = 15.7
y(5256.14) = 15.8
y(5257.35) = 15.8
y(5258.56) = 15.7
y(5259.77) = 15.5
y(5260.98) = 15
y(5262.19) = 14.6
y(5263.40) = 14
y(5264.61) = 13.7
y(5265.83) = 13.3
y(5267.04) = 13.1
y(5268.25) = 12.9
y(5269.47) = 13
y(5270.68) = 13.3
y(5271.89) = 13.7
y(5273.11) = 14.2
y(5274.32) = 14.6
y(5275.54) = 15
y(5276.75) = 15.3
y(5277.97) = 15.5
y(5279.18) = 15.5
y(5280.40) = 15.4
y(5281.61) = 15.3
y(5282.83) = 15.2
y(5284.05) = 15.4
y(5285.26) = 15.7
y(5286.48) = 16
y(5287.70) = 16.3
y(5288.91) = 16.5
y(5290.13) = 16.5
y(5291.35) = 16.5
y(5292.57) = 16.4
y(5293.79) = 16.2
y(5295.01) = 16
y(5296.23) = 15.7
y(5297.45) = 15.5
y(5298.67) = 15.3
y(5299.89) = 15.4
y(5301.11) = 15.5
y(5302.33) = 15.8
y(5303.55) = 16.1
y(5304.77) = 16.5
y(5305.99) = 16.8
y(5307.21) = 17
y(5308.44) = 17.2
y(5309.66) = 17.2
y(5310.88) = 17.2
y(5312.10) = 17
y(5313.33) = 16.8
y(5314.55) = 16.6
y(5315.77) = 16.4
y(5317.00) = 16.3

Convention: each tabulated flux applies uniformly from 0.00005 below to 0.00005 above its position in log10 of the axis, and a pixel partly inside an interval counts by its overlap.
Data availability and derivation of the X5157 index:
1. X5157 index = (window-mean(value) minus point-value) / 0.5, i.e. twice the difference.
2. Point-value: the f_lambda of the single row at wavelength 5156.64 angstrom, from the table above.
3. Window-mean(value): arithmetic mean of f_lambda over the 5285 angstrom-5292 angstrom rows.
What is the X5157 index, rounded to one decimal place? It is 1.9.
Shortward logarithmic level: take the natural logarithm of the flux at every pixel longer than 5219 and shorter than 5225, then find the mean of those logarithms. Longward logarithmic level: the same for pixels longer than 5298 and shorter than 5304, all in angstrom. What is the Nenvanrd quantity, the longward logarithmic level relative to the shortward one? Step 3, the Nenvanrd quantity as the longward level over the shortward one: 1.01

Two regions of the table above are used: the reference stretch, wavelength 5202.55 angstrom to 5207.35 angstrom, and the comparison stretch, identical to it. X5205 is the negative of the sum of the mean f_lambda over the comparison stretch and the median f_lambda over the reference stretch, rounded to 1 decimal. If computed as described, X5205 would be -29.5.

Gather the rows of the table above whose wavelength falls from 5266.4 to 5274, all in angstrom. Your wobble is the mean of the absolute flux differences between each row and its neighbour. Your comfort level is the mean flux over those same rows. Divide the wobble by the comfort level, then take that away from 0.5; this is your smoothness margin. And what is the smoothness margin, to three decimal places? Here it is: 0.478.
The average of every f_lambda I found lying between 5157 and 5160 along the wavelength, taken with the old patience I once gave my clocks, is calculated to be 15.40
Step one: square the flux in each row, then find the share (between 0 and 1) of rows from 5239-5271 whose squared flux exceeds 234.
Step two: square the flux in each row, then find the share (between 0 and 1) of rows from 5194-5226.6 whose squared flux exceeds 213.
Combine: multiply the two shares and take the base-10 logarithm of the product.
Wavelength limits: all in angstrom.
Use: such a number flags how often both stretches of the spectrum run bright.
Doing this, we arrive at -0.23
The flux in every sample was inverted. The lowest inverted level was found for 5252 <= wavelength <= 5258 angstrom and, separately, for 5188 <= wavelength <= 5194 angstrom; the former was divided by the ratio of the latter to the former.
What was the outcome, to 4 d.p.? 0.0597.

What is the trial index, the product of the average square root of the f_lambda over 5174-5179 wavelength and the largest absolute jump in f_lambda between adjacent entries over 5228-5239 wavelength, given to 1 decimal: 1.1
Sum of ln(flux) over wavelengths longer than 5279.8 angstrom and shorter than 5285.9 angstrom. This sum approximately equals 13.67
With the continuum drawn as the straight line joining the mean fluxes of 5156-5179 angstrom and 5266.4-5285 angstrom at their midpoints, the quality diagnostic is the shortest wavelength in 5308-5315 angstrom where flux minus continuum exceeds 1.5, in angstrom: 5308.44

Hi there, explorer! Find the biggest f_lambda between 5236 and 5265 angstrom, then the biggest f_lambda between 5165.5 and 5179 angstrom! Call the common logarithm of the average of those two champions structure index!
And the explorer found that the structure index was 1.18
